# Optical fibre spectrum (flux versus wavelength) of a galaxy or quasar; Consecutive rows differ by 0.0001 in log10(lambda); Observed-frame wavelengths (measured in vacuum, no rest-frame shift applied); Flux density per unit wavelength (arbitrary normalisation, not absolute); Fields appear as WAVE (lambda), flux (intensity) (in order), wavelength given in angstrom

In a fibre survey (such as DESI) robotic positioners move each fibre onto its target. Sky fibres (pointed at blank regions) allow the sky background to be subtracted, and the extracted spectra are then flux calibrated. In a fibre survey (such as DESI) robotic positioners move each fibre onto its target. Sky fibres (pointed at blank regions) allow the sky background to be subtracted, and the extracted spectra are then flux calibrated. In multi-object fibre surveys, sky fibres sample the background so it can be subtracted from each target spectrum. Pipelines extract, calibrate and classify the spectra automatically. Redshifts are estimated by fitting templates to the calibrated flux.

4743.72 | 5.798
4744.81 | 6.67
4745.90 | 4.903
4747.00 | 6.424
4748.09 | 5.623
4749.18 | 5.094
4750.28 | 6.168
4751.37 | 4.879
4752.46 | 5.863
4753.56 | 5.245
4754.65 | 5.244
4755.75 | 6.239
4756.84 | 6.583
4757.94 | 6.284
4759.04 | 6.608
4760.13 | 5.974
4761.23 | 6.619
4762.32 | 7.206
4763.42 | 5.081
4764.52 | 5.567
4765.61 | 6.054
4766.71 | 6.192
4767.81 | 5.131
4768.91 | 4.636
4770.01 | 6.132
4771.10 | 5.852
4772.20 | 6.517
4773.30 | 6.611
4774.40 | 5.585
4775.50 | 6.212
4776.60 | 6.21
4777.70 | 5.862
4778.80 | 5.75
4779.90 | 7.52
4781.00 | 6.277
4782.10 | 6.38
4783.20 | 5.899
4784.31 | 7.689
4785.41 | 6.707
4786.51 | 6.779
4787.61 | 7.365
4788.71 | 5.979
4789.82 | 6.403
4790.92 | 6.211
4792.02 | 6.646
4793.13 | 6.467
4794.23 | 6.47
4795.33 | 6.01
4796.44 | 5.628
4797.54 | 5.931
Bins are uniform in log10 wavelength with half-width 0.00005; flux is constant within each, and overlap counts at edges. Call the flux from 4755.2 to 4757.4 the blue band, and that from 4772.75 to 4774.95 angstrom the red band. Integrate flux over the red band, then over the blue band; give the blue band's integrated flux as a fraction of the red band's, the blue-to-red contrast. 1.05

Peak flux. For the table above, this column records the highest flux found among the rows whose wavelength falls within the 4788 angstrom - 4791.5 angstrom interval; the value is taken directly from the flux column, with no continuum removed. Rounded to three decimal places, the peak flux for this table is 6.403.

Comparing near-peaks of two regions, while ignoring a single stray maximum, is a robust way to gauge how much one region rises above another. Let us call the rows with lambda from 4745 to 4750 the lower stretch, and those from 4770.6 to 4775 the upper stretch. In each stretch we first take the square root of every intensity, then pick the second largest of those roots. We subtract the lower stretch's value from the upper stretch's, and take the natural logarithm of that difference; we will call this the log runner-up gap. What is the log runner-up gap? -1.7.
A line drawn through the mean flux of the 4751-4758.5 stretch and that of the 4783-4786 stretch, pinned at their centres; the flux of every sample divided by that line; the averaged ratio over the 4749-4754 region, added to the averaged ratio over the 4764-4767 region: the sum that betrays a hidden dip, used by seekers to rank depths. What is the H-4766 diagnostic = 1.93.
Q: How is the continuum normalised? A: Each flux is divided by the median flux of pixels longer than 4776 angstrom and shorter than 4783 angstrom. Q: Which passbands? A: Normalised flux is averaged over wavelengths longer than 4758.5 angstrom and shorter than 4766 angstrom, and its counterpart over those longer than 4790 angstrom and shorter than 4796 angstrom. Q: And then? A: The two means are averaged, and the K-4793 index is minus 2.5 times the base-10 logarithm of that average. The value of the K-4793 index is -0.003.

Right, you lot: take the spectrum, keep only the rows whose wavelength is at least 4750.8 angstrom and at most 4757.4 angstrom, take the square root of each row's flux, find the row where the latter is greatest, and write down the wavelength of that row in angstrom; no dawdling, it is 4756.84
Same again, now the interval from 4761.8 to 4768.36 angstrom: 4762.32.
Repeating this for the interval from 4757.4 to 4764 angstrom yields 4762.32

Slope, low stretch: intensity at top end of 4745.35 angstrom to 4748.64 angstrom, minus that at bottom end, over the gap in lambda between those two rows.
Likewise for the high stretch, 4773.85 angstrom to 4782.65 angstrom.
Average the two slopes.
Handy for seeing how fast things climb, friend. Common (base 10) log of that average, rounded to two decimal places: -0.67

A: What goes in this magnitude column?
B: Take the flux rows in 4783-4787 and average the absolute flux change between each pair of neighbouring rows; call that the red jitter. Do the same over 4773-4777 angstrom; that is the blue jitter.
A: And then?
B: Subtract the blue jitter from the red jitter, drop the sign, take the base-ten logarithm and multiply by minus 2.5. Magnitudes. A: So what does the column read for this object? 1.0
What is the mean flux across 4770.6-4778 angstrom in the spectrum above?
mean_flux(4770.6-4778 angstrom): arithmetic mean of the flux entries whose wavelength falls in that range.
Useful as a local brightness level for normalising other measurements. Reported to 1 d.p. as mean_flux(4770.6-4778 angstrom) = 6.1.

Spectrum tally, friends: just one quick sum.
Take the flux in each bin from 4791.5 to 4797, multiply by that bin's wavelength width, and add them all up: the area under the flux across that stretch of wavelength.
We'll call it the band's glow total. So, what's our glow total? 34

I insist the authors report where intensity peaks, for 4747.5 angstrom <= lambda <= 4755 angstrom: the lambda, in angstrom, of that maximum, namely 4750.28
